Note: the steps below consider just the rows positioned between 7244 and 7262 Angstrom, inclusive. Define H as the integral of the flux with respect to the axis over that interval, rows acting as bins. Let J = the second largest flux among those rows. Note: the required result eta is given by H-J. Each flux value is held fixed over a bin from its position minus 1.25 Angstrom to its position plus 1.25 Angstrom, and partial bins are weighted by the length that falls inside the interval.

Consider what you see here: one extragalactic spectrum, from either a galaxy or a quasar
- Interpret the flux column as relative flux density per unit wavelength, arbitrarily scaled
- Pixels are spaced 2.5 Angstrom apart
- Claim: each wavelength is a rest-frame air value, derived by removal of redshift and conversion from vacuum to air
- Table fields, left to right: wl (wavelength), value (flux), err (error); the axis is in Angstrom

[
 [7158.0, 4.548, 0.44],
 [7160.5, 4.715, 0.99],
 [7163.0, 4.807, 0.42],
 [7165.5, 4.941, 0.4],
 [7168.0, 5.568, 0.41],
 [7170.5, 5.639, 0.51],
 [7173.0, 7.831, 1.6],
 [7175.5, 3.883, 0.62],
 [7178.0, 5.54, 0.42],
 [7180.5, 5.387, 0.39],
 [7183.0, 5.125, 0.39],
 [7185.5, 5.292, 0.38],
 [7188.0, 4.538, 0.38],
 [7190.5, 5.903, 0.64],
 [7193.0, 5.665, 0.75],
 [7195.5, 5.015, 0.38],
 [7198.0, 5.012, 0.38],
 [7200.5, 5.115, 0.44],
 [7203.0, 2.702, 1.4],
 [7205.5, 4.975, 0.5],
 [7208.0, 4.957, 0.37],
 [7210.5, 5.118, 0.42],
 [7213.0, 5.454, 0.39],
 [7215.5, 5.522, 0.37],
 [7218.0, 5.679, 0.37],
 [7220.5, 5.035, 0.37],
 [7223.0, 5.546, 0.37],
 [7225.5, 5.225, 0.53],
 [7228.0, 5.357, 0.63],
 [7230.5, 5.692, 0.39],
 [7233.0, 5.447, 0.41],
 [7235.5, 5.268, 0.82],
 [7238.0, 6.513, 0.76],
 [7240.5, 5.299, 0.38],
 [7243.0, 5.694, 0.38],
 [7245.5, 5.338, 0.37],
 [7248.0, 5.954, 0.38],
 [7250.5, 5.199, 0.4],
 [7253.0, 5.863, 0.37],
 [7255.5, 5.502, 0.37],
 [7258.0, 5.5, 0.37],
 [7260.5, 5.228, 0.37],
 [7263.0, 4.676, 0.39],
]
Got 93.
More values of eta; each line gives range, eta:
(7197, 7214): 76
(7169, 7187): 94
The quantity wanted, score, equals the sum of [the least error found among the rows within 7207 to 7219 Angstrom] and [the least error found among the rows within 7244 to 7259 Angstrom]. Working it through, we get 0.740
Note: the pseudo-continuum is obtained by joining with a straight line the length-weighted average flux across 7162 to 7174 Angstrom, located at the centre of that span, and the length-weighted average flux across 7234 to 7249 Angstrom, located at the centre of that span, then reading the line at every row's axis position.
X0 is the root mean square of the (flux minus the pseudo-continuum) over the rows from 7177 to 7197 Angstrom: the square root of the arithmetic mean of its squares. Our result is 0.57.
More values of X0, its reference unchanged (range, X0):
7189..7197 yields 0.42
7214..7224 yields 0.34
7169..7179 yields 1.40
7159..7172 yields 0.72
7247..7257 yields 0.30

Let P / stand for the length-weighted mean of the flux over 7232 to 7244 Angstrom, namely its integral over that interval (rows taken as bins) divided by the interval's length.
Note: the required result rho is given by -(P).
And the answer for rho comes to -5.6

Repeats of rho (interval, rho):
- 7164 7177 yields -5.6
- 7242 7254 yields -5.6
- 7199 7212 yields -4.6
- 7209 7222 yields -5.4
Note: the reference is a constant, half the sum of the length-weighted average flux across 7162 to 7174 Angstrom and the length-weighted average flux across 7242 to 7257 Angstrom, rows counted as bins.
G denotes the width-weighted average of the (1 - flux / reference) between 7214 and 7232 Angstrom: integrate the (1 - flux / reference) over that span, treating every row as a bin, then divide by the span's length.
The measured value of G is 0.04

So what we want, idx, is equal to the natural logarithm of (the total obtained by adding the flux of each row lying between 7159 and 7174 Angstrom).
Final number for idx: 3.51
